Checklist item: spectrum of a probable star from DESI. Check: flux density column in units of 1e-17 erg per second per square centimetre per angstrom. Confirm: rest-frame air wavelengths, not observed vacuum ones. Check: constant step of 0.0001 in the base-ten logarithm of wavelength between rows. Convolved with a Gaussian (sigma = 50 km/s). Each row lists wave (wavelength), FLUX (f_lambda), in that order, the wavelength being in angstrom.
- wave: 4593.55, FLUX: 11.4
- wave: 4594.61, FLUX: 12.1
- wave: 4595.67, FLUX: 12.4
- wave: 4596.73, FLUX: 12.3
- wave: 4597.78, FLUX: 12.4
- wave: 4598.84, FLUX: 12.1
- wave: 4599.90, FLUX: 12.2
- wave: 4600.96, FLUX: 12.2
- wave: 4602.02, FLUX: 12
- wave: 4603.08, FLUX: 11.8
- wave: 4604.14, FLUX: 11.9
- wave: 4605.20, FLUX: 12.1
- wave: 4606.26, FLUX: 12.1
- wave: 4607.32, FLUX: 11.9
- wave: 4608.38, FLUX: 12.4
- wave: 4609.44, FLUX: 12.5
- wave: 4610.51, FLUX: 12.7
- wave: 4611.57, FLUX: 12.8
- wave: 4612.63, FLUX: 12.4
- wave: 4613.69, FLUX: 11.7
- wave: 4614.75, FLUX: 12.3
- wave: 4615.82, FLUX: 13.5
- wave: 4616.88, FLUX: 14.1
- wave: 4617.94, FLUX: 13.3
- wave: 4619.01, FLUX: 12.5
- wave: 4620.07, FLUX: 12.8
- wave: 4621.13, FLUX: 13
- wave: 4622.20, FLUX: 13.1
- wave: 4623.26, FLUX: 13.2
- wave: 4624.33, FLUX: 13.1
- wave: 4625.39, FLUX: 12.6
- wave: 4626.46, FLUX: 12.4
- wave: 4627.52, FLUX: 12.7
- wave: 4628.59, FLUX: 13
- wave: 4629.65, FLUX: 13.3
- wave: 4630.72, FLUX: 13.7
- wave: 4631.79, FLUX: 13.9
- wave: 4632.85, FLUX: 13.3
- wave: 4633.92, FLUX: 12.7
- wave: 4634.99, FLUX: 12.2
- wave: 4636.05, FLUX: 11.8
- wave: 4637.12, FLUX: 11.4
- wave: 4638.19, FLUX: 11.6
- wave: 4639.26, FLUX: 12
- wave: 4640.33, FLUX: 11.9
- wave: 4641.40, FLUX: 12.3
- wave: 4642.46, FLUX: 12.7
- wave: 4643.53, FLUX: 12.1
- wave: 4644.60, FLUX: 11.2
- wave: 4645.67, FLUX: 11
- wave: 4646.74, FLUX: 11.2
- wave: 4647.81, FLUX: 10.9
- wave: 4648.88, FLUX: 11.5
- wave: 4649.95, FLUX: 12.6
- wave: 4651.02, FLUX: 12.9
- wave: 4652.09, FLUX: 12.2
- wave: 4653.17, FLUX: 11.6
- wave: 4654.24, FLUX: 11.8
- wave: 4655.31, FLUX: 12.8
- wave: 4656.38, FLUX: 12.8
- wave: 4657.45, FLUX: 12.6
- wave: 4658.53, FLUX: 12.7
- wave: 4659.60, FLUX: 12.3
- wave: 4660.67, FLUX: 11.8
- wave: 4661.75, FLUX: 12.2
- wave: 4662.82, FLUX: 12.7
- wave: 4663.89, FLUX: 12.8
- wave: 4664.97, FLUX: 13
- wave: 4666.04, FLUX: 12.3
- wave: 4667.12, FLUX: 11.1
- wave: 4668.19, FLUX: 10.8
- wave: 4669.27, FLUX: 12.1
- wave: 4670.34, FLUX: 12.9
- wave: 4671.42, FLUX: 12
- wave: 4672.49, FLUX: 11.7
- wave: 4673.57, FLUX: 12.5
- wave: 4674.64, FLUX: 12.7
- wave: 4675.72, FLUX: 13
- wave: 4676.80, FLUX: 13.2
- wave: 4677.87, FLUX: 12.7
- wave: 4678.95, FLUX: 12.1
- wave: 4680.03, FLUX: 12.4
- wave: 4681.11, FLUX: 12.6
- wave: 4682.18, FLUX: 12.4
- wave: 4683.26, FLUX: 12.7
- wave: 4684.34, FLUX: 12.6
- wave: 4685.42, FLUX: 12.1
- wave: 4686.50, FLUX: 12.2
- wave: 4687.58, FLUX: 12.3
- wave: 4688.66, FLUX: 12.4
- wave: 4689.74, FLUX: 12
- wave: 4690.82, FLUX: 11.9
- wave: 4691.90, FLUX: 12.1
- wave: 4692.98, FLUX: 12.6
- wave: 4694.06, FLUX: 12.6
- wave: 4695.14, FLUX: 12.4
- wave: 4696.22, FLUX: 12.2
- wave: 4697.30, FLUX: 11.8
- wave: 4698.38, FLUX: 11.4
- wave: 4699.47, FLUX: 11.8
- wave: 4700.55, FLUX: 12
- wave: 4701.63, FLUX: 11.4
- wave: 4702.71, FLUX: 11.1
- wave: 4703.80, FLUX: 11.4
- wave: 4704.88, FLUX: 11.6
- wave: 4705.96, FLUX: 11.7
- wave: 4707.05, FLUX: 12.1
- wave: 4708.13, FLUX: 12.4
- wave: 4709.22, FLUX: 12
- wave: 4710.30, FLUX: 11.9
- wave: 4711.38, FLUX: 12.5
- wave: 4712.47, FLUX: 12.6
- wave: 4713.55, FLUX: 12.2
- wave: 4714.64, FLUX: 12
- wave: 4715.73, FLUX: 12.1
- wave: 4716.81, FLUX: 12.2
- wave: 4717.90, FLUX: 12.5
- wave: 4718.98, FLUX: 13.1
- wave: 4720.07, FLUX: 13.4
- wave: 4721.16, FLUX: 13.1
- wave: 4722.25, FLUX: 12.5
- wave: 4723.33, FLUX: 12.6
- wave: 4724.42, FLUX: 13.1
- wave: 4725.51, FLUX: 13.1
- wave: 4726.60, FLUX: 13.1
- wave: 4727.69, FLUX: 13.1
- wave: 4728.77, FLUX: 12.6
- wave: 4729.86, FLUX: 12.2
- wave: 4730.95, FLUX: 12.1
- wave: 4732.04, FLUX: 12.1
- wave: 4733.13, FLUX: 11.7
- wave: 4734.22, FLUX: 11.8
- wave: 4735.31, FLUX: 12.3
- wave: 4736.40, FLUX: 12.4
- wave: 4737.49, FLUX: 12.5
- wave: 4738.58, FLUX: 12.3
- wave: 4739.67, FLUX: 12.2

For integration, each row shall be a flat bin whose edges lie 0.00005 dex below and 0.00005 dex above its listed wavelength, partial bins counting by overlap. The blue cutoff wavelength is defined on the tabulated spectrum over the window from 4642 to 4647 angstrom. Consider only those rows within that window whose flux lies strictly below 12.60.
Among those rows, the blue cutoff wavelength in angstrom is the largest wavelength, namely 4646.74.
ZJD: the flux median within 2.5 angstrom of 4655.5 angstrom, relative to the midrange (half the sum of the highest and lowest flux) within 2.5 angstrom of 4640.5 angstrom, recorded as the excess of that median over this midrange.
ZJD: 0.45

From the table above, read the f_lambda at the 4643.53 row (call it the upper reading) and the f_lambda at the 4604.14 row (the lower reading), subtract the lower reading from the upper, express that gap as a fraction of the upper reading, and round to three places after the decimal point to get 0.017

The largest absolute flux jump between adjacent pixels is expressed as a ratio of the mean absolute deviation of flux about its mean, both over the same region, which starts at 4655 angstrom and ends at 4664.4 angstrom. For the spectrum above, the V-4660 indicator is 1.8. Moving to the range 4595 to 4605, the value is 1.7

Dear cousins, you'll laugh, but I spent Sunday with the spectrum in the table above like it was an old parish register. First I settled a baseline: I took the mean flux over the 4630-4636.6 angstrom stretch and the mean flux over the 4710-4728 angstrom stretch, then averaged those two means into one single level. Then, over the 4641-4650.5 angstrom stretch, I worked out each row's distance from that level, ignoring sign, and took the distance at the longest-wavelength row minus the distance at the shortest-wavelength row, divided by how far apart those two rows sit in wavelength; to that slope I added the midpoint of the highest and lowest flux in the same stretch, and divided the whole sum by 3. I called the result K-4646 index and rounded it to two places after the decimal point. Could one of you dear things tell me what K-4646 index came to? 3.92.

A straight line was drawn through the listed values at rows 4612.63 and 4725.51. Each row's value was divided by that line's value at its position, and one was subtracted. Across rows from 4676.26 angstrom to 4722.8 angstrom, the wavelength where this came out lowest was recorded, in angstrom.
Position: 4702.71 angstrom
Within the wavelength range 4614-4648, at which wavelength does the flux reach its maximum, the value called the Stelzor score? 4616.88 angstrom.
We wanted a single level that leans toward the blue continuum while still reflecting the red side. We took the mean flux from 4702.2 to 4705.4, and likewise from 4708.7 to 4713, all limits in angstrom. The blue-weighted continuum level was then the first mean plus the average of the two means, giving 23.2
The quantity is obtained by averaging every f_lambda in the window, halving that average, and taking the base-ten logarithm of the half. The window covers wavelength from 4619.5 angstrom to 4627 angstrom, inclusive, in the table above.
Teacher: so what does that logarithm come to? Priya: 0.809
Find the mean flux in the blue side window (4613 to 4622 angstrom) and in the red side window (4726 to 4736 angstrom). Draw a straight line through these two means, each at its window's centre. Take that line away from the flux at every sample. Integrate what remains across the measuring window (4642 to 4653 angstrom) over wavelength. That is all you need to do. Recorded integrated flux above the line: -10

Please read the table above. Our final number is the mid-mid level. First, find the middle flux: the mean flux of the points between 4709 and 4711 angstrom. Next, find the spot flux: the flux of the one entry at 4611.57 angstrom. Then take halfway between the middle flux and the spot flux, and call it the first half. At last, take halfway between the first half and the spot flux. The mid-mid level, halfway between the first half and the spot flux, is 12.6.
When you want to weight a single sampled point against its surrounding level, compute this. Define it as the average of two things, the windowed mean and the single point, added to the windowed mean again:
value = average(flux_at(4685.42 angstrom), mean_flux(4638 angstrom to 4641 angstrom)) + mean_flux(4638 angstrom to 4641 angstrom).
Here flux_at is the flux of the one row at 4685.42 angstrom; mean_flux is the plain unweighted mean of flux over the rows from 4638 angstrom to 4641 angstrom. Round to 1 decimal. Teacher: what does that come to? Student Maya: 23.8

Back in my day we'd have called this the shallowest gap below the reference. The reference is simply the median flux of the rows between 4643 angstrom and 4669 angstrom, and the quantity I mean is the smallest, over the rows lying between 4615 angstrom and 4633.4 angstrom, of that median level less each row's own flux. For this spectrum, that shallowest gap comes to -1.9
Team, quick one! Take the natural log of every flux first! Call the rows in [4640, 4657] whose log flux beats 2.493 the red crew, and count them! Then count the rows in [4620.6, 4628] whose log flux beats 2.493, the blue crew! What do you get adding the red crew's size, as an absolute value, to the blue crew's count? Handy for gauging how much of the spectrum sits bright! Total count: 15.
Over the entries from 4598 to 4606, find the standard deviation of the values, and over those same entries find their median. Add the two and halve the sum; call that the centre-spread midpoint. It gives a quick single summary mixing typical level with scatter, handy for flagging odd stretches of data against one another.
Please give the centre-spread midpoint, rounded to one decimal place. 6.1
